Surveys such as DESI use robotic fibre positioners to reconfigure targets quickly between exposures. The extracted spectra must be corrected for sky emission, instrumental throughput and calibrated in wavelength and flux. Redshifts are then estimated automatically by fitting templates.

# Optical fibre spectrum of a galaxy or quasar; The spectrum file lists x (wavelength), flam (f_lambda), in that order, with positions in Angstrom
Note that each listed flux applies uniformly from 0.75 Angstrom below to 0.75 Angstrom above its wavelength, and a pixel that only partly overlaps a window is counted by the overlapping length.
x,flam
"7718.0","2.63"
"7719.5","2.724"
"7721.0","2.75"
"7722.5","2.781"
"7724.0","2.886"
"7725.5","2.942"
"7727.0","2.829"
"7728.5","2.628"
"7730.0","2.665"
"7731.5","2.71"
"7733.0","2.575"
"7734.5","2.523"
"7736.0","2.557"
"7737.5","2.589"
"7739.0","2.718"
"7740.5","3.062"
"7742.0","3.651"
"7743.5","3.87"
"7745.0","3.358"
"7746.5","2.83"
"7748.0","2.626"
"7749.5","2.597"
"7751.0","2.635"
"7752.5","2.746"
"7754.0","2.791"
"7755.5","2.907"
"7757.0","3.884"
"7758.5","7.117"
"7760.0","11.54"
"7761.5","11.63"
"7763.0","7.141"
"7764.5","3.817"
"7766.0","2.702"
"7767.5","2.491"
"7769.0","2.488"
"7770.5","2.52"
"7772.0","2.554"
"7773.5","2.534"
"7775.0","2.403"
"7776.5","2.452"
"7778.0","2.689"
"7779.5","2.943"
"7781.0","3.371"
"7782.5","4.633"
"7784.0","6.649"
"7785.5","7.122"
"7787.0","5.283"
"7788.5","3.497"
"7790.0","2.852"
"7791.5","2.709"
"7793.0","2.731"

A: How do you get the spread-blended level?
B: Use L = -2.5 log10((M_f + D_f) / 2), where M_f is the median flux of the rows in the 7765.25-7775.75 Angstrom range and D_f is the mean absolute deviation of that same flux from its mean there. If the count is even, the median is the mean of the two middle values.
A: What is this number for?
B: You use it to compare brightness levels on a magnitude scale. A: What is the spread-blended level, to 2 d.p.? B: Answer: -0.28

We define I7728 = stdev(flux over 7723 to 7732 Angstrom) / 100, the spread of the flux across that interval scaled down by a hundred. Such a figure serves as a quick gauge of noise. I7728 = 0.001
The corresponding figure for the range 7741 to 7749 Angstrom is 0.005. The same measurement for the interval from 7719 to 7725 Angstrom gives 0.001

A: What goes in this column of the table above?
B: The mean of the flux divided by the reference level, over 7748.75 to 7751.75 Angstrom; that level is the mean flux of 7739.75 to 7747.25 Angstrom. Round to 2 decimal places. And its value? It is 0.78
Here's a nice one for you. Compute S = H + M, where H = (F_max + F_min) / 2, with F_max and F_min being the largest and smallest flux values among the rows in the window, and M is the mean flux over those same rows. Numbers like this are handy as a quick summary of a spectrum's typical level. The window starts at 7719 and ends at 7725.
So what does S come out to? 5.6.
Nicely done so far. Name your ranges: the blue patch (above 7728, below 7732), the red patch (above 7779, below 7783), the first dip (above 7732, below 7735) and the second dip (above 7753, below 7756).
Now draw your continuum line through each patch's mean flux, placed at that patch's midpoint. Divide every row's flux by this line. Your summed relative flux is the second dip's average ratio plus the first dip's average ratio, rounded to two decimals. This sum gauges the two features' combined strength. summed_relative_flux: 1.84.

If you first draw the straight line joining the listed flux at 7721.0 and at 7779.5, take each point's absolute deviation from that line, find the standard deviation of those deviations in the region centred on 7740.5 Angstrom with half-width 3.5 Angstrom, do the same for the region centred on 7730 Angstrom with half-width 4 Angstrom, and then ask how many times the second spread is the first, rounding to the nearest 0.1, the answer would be 0.1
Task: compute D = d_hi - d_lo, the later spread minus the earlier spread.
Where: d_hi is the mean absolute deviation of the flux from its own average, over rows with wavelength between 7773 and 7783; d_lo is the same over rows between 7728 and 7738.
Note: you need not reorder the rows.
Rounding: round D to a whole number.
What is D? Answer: 1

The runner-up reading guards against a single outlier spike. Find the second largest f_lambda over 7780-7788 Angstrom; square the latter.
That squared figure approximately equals 44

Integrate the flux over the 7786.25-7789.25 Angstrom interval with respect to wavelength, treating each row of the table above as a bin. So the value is 13.2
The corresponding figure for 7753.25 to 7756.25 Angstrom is 8.5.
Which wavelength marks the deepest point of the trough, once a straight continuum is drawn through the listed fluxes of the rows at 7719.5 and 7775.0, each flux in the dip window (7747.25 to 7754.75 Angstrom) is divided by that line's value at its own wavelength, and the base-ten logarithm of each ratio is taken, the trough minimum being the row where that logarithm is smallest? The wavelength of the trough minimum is 7749.5 Angstrom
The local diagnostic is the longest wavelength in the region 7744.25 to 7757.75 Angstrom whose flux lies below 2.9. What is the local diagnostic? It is 7754.0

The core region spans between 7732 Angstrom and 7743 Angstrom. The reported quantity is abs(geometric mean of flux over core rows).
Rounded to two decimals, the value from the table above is 2.79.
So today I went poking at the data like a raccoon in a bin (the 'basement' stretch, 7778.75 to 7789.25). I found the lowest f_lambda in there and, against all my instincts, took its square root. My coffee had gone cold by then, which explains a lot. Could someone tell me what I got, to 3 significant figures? 1.72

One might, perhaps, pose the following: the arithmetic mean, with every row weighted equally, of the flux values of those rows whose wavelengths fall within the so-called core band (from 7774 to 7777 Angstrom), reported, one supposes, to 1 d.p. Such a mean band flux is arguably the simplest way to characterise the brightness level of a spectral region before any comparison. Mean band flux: 2.4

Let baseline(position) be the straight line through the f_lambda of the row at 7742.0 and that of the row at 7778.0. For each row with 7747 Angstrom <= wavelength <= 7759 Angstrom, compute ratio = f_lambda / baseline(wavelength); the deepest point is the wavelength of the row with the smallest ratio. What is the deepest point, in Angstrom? 7748.0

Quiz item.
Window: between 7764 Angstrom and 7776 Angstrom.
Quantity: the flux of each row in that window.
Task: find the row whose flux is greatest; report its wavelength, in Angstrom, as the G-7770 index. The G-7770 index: 7764.5 Angstrom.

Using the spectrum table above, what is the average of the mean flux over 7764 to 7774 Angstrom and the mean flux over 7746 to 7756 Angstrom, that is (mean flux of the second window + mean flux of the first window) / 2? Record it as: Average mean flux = 2.7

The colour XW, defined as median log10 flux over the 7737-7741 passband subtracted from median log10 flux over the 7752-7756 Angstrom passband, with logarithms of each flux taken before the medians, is 0.0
